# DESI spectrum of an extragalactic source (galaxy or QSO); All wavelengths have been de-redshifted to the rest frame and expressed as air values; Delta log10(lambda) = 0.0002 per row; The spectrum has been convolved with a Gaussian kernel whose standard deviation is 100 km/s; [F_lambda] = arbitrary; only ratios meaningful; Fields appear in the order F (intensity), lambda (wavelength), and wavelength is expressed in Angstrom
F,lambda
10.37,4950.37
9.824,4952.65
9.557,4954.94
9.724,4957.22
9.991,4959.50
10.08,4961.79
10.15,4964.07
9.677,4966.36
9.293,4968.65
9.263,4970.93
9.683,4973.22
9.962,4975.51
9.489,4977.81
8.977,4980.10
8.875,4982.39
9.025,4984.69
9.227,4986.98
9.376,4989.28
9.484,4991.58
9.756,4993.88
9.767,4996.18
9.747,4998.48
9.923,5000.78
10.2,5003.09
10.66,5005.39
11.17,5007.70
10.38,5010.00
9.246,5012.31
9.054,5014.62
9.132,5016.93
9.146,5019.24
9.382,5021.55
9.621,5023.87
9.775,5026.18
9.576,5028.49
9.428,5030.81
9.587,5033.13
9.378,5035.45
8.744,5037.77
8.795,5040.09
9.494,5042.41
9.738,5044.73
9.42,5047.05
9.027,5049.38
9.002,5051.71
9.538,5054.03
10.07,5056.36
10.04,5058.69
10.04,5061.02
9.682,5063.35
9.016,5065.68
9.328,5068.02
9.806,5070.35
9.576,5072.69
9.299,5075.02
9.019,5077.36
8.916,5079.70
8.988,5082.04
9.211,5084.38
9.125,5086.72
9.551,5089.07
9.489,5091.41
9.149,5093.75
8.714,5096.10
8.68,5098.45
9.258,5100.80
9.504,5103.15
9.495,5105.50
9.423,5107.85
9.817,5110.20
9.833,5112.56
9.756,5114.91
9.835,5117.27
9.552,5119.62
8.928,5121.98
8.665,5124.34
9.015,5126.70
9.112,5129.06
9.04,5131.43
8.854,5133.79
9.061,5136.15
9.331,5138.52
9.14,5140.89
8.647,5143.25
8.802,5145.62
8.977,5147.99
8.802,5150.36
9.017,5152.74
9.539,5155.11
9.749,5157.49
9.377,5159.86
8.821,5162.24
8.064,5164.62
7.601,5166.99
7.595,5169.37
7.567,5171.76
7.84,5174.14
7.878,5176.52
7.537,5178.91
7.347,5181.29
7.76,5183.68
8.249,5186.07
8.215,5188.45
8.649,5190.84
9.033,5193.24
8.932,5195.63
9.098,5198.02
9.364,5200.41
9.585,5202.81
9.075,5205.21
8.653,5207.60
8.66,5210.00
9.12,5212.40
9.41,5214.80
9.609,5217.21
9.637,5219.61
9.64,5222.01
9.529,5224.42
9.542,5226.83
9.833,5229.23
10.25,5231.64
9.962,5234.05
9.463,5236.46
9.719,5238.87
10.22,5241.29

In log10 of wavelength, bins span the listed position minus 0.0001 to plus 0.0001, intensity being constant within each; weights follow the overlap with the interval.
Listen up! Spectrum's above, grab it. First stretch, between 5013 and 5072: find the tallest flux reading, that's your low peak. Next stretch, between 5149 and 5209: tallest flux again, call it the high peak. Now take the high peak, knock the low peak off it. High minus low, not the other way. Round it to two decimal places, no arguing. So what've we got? -0.32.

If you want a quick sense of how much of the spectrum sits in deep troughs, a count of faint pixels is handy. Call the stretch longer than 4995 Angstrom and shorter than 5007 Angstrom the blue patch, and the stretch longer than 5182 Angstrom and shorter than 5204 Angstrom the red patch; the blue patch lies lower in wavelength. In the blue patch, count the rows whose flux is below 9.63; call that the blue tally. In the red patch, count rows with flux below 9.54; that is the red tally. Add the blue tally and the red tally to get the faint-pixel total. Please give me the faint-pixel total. 8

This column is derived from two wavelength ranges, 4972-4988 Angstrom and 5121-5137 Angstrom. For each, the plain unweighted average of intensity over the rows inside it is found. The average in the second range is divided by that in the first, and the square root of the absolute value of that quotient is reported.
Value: 0.980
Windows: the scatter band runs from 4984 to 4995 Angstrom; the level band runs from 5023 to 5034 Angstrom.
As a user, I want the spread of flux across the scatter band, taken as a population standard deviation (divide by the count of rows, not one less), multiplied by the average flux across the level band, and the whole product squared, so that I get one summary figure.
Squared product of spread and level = 5.6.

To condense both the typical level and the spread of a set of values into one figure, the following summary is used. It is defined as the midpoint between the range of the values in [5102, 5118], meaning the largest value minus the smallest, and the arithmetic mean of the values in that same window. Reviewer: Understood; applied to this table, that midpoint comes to 5.04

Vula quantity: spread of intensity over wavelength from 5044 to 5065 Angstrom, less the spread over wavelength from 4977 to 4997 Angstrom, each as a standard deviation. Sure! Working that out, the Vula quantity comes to 0.08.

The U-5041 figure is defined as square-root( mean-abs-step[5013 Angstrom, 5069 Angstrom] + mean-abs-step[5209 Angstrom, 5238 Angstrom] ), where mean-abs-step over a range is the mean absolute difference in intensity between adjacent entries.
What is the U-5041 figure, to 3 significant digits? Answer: 0.712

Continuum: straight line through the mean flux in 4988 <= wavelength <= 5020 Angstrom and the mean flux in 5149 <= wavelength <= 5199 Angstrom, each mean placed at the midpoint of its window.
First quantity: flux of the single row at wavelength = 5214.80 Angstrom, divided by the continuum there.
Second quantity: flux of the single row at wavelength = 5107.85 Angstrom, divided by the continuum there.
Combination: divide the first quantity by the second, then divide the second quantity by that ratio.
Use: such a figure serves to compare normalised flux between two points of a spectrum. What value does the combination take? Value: 0.95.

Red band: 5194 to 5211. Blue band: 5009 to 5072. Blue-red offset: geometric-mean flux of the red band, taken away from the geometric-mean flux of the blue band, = 0.4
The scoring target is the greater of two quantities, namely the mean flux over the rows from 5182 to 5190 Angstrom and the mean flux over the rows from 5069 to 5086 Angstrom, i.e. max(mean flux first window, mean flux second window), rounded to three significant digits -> 9.26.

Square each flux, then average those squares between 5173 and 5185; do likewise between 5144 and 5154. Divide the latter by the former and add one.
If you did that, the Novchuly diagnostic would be 2.34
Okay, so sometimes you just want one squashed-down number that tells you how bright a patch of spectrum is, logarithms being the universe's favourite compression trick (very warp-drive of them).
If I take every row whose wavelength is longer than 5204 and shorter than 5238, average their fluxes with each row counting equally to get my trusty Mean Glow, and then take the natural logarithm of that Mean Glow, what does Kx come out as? 2.25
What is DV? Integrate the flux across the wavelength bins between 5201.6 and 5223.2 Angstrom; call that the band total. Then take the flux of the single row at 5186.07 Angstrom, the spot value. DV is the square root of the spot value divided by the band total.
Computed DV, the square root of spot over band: 0.20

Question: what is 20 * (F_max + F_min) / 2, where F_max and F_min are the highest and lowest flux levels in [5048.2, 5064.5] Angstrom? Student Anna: 191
